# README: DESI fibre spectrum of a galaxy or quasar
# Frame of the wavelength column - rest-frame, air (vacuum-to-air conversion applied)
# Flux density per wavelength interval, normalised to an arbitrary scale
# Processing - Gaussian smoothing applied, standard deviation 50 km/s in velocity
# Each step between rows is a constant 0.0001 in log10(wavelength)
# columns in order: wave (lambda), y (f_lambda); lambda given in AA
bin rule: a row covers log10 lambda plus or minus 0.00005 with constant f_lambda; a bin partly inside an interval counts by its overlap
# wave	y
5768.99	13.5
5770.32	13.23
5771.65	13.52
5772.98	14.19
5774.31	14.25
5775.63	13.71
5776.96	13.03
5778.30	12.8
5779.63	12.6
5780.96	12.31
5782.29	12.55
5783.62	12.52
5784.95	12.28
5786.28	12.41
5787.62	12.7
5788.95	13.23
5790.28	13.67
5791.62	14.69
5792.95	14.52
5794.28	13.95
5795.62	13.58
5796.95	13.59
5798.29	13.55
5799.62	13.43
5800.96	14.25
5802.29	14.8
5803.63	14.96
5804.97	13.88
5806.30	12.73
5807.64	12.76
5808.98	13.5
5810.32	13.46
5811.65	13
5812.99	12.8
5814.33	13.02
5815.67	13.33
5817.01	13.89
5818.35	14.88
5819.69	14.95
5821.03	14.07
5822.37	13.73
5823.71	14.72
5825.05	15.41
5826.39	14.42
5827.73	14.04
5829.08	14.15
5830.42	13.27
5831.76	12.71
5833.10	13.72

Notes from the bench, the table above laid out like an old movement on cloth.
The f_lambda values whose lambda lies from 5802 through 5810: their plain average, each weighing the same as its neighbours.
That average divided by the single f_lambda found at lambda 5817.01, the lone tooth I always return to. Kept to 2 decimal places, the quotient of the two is 0.99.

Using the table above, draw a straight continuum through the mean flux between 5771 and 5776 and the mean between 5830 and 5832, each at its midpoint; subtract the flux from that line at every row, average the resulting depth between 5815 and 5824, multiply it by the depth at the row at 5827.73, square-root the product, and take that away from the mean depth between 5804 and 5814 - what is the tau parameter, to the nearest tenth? -0.8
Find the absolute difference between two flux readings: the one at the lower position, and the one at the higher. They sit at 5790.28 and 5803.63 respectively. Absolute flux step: 1.3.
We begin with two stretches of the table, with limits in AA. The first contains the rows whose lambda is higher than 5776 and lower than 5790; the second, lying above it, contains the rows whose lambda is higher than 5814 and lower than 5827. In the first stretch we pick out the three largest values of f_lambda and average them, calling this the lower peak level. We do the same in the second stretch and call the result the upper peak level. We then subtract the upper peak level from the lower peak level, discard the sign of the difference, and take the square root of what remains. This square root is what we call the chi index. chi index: 1.44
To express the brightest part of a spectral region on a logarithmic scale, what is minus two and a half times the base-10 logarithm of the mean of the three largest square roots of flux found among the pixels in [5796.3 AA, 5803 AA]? -1.44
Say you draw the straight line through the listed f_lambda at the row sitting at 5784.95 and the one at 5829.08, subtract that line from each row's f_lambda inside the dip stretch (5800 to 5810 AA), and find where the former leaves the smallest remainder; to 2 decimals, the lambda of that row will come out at 5807.64 AA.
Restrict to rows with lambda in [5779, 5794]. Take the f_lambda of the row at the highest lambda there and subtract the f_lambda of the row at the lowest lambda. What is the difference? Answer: 1.9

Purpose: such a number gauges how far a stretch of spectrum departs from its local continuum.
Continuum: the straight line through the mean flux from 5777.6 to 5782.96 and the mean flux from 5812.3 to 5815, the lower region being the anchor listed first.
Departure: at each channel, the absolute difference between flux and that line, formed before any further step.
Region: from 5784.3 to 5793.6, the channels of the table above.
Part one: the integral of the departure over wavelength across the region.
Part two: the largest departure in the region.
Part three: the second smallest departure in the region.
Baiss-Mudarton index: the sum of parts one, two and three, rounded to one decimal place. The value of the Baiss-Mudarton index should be 10.3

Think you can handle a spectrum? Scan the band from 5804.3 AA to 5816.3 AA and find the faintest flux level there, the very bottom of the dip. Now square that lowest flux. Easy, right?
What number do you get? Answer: 162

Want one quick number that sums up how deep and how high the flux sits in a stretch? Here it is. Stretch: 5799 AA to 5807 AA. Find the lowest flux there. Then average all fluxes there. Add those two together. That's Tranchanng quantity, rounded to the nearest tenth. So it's 26.7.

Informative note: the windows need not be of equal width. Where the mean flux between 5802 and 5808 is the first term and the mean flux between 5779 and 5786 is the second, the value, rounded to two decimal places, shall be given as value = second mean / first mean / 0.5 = 1.80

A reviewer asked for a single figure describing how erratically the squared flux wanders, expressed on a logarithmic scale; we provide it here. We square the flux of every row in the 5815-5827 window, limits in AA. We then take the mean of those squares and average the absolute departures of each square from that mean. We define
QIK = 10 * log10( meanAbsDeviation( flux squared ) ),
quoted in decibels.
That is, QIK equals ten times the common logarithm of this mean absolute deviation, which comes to 12.0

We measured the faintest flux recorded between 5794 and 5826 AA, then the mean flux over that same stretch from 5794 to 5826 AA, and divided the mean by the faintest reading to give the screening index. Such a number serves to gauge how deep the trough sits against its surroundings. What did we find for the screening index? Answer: 1.09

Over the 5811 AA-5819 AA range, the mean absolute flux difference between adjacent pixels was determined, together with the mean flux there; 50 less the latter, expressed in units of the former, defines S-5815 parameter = 80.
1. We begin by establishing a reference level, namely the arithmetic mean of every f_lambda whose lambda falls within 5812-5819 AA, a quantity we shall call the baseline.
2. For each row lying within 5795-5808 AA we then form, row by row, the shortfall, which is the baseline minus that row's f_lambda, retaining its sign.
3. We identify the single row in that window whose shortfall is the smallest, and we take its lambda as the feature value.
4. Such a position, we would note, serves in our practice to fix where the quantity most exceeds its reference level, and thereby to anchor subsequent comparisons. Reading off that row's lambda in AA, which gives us 5803.63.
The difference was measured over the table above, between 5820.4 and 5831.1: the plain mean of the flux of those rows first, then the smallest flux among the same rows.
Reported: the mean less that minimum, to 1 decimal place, 1.0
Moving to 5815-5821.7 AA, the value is 0.9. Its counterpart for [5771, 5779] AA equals 0.8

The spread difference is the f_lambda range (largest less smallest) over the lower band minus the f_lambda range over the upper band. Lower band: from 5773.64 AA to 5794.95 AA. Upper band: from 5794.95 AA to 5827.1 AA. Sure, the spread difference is -0.3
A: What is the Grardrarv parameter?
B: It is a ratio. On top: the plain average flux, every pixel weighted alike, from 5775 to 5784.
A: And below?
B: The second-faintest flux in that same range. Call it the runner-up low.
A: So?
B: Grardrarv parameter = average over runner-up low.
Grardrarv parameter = 1.02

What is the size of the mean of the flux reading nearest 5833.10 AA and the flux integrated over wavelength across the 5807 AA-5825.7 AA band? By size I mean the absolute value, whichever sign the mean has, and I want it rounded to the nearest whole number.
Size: 136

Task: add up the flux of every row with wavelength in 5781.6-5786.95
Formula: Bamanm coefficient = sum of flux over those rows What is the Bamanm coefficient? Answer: 49.8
